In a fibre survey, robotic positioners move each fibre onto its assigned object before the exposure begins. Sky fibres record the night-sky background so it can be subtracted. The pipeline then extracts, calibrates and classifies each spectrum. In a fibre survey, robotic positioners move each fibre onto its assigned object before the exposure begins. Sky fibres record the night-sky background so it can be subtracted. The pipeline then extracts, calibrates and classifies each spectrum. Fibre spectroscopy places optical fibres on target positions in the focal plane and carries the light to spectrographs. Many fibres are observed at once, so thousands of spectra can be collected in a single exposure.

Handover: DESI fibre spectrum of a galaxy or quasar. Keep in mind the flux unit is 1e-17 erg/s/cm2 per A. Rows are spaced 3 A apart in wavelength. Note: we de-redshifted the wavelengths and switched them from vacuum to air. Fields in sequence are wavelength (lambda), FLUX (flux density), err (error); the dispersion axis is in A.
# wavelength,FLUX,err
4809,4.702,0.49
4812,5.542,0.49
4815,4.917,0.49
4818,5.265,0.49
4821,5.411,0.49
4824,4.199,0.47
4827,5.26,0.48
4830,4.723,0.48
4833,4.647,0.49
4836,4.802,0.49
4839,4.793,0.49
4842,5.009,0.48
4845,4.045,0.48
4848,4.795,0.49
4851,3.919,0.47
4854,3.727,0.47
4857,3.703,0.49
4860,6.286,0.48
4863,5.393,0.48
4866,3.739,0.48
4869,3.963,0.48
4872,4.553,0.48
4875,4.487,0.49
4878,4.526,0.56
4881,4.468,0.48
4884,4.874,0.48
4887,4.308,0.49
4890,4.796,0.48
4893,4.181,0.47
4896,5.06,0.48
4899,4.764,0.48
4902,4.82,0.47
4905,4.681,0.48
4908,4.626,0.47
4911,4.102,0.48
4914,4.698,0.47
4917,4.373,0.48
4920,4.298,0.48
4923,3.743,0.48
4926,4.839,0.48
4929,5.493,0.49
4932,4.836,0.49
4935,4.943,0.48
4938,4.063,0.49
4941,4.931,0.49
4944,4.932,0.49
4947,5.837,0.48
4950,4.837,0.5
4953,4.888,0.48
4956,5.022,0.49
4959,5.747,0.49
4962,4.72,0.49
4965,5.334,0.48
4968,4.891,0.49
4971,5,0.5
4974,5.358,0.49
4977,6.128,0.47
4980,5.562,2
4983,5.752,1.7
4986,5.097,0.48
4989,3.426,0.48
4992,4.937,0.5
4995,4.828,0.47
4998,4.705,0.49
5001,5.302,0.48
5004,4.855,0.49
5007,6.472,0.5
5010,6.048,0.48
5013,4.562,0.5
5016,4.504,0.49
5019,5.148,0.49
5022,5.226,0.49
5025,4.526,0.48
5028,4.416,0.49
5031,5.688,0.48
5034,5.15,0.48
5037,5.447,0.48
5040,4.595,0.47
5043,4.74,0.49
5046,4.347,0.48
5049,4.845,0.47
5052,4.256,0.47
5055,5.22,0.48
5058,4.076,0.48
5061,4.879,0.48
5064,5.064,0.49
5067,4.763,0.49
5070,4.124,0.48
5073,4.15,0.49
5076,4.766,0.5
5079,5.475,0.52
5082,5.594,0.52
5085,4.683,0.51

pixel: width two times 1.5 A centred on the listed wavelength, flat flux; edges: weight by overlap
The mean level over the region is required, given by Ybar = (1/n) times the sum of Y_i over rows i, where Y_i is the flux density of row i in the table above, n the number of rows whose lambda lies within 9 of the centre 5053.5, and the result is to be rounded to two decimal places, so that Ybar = 4.60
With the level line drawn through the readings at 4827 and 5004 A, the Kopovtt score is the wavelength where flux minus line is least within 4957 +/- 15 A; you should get 4962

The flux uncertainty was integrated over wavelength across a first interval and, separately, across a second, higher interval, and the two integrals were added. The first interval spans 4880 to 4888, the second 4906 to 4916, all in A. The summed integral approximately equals 8.6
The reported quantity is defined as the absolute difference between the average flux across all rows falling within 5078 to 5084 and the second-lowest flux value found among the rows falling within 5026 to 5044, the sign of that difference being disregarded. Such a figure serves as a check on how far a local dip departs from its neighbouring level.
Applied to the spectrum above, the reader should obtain 0.9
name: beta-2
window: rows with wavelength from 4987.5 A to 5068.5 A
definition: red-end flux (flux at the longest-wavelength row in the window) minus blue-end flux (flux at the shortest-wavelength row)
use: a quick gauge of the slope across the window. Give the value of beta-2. 1.3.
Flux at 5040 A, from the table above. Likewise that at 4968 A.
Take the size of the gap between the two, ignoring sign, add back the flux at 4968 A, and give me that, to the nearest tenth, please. 5.2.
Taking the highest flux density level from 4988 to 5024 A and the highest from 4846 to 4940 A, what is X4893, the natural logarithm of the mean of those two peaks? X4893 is 1.85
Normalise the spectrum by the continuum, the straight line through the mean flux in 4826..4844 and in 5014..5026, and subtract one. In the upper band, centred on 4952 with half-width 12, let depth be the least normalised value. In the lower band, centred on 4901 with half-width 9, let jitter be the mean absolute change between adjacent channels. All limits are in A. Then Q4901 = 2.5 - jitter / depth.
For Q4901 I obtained 5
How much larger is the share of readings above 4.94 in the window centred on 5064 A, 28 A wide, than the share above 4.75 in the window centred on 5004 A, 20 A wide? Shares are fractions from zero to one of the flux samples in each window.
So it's -0.5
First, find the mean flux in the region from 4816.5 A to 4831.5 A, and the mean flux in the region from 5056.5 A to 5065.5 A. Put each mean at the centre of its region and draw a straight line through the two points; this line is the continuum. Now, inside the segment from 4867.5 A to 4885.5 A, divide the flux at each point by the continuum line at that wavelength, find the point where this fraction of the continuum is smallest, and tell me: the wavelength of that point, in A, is 4869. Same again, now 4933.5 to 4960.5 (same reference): 4938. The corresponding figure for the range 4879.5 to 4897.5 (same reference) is 4893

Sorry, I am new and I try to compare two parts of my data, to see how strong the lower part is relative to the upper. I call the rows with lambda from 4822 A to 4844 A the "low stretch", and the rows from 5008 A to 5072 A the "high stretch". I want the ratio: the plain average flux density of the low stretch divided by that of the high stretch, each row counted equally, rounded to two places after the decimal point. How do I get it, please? 0.99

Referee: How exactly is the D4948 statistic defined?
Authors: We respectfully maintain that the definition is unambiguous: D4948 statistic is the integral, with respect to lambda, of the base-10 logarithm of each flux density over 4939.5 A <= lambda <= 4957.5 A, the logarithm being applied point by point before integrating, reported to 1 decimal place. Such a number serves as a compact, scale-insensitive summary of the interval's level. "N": 12.7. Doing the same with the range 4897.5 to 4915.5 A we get 11.9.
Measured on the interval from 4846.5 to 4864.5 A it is 11.8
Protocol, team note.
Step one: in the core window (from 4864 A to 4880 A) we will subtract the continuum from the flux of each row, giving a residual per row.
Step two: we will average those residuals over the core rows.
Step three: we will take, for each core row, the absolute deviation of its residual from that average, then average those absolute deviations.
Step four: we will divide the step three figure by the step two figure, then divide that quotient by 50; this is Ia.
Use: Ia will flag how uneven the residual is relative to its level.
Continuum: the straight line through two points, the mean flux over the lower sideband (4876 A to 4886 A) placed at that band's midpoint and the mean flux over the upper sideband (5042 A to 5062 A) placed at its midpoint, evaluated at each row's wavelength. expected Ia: -0.02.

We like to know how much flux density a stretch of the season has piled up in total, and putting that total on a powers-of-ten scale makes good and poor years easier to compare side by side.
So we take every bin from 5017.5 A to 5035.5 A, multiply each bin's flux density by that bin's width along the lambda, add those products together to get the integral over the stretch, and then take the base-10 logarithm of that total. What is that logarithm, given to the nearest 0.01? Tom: 1.96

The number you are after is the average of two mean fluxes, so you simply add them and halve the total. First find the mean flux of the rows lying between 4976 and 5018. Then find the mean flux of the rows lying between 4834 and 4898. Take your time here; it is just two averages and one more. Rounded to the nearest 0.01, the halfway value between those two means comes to 4.85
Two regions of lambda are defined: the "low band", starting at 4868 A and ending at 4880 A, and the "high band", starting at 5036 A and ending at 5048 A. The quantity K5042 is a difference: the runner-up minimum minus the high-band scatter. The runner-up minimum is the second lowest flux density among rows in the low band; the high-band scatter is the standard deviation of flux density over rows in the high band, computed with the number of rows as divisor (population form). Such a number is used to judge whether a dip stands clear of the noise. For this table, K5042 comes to 4.1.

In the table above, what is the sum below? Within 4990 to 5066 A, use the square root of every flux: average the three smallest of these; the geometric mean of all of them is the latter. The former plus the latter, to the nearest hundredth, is 4.27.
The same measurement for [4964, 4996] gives 4.34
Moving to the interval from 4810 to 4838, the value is 4.35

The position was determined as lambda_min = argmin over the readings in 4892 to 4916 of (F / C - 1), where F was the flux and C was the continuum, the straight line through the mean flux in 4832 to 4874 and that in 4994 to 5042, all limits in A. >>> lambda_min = 4911 A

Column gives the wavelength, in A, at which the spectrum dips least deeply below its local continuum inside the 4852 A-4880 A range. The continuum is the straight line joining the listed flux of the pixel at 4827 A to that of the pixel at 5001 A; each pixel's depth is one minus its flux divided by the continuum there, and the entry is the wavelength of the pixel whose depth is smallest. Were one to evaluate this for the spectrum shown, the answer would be 4860 A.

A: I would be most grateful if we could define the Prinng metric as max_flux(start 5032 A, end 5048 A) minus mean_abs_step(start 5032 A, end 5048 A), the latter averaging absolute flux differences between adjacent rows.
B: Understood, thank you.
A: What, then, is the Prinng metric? 5.0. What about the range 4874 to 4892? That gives 4.6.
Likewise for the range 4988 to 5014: 5.7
